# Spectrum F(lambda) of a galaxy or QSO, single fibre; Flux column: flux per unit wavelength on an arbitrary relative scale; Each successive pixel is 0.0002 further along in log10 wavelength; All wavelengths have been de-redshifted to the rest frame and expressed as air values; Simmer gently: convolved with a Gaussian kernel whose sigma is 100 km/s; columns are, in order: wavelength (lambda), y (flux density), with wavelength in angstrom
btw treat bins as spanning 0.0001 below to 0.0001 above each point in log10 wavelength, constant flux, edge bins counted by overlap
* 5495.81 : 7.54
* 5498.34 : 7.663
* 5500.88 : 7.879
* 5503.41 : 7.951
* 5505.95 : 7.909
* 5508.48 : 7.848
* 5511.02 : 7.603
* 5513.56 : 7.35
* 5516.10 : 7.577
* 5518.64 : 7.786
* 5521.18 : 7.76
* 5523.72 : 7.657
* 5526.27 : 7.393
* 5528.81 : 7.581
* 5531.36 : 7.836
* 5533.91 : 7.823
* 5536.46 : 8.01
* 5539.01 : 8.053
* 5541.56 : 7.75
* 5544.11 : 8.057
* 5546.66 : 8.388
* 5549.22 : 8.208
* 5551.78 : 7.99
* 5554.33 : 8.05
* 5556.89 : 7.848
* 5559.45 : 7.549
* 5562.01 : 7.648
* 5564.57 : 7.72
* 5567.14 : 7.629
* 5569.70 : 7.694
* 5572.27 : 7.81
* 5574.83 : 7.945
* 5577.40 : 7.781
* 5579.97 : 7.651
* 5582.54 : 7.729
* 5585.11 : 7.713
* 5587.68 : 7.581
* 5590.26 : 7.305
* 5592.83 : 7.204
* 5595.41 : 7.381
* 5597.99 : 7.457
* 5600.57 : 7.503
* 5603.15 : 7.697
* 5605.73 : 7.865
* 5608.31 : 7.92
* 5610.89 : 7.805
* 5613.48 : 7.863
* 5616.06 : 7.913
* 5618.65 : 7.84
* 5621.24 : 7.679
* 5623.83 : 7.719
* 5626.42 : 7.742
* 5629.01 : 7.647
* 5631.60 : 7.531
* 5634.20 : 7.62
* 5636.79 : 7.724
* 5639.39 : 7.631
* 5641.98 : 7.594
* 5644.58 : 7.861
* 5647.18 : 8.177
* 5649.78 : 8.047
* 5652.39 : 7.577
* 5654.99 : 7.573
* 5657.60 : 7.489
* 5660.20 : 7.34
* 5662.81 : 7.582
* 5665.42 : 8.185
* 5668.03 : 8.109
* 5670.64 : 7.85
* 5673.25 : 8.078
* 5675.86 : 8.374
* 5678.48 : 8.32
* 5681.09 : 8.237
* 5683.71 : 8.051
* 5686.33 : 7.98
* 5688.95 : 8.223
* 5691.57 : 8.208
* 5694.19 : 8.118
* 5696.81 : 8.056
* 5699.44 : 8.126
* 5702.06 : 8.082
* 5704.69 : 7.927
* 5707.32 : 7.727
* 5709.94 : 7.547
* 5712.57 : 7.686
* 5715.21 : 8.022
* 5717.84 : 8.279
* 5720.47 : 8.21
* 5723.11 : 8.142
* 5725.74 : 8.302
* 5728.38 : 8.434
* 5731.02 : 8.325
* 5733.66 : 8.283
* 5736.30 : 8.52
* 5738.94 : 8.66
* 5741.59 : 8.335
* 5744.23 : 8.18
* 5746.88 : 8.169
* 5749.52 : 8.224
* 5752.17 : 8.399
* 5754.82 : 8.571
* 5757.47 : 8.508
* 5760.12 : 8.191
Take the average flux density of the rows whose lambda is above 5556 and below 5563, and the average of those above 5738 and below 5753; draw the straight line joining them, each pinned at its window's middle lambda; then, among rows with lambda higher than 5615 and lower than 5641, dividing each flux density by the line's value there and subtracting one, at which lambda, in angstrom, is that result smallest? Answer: 5631.60 angstrom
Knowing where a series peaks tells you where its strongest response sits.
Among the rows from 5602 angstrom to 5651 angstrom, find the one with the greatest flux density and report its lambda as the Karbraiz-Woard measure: 5647.18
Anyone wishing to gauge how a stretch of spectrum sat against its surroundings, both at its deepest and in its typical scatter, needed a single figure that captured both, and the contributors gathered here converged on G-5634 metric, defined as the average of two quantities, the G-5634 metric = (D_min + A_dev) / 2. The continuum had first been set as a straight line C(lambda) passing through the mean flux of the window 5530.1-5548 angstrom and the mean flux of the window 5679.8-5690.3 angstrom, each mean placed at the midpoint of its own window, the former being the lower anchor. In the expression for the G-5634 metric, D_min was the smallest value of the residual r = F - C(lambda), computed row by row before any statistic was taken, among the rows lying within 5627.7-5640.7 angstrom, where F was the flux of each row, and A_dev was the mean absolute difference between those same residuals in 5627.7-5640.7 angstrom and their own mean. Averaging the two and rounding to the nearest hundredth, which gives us -0.25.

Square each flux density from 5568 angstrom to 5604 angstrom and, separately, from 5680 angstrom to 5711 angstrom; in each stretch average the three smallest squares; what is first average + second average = 113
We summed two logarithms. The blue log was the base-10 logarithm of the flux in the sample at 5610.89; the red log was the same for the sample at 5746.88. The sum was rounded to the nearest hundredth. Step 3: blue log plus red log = 1.80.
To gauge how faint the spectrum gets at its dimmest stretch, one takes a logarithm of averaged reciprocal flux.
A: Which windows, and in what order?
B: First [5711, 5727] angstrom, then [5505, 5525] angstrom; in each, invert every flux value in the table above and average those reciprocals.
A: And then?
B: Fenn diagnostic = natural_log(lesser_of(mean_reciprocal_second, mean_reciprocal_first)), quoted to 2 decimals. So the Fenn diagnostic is -2.09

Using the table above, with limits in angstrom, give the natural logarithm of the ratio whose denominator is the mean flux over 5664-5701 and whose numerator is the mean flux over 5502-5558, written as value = -0.04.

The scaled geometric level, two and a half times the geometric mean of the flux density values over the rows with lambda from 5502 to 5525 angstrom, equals 19.3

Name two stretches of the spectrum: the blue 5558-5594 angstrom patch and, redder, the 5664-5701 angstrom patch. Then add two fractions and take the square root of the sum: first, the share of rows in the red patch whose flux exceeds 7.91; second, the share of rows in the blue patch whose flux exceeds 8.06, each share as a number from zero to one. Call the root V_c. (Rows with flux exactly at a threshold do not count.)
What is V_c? 0.96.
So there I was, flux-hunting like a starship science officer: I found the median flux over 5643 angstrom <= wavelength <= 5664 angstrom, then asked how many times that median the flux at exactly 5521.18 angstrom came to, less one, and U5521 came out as 0.024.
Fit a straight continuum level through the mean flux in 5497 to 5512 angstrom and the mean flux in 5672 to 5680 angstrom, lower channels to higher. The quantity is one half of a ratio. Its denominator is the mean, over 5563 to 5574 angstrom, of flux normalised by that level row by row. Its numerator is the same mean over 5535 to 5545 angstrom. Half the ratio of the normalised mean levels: 0.521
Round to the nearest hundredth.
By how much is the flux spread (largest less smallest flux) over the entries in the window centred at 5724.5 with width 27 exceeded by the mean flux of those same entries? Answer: 7.39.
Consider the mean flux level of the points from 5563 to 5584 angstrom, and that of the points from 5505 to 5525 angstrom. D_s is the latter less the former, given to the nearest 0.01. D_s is -0.06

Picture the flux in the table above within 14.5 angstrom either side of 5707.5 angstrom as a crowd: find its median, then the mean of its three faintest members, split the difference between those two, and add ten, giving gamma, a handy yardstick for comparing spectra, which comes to 17.9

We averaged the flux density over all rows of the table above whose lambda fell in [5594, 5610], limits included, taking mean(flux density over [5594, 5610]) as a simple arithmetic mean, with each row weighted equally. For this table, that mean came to 7.64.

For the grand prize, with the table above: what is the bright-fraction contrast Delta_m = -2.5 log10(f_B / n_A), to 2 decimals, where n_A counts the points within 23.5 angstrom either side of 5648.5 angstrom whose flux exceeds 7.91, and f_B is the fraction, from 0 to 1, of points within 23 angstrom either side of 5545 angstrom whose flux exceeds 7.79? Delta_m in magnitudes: 2.14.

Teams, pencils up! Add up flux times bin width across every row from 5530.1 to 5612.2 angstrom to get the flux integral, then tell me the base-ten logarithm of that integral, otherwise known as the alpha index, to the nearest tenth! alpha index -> 2.8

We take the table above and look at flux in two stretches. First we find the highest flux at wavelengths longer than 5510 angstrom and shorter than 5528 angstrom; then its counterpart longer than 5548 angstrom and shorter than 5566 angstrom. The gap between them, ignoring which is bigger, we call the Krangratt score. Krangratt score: 0.42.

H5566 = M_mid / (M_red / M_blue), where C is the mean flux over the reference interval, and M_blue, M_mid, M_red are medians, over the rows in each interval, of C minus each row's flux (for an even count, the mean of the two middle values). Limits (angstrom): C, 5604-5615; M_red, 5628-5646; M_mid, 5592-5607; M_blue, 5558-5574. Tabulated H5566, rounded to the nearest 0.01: 0.32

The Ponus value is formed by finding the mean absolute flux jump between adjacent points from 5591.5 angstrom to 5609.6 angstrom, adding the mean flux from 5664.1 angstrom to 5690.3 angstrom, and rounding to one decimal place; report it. 8.3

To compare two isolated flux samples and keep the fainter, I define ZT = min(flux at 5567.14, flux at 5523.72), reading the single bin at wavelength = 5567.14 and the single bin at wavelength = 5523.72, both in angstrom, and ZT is 7.63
